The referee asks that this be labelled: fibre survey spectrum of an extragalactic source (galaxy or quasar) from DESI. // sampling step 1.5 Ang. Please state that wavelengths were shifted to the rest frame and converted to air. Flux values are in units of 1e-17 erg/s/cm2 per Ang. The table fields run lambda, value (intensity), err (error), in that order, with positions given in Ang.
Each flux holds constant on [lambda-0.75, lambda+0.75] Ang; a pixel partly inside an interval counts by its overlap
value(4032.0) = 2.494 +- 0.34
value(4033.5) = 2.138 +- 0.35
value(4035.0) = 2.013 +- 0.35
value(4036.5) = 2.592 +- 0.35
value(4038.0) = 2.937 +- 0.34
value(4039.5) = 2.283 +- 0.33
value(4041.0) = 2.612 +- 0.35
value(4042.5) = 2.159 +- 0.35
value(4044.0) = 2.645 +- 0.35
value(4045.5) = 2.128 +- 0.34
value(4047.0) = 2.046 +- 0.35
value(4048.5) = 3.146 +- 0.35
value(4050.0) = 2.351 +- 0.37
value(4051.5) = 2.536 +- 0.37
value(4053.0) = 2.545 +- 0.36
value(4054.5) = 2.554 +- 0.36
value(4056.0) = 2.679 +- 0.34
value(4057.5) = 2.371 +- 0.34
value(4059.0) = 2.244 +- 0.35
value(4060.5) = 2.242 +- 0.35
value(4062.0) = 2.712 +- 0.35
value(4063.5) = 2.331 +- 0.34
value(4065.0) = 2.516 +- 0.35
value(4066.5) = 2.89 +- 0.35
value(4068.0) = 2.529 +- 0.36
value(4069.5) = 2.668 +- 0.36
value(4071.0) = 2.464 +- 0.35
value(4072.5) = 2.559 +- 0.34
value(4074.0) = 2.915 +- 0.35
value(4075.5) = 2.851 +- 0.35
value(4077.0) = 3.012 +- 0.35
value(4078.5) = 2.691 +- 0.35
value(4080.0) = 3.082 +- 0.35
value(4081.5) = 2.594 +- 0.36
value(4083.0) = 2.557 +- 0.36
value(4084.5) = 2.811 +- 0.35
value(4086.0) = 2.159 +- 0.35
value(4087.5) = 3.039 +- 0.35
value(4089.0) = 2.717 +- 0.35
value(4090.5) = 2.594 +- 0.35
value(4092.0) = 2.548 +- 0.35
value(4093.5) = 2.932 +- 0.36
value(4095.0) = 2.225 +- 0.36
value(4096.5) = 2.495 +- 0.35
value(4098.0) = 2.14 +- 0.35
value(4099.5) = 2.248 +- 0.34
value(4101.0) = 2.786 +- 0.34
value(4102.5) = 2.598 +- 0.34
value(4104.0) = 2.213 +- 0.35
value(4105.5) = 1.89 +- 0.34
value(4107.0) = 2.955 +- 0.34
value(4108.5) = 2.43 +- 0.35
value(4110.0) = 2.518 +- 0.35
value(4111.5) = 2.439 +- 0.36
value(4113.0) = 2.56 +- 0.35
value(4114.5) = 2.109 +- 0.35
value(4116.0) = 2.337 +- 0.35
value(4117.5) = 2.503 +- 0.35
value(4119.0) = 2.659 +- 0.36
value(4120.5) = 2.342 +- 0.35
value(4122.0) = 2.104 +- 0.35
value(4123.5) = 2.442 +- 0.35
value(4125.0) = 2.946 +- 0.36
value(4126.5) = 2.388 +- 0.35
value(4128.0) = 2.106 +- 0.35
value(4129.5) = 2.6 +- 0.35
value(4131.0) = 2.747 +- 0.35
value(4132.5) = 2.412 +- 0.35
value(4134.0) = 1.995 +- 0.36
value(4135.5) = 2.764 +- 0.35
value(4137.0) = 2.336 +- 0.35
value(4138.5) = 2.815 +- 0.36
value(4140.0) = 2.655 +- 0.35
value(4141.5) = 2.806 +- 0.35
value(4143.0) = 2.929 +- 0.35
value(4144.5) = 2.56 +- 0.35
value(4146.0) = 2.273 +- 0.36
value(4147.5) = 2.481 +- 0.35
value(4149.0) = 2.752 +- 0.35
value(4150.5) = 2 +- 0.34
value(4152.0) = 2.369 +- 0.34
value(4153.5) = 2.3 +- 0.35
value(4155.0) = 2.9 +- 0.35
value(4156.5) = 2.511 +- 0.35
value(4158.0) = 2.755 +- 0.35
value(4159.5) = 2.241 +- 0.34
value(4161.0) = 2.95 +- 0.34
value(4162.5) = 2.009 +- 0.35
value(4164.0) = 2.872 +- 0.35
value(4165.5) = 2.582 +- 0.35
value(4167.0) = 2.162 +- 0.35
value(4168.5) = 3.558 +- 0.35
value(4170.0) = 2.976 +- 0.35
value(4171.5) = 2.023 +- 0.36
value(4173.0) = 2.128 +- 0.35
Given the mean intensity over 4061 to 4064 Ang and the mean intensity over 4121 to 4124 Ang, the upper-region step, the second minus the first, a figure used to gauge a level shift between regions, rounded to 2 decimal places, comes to -0.25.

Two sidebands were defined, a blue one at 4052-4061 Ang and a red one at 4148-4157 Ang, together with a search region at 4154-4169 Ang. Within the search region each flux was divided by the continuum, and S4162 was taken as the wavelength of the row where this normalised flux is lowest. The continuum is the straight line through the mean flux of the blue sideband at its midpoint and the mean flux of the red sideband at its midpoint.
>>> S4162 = 4162.5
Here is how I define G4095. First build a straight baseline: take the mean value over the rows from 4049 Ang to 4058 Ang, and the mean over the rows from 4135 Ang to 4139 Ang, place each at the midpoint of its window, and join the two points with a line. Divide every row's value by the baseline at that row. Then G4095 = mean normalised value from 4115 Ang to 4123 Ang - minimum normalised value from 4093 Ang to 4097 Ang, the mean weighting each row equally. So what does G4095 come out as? 0.05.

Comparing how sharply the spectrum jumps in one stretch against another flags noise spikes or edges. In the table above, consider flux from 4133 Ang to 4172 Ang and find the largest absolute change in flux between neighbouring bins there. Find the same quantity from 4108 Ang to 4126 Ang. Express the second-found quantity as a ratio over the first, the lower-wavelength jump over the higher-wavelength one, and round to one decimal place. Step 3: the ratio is 0.4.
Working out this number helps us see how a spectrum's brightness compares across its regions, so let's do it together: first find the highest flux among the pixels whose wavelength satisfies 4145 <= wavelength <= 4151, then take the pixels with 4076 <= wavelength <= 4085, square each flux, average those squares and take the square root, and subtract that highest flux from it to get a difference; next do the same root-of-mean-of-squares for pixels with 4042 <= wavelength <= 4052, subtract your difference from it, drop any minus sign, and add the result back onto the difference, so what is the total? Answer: 2.46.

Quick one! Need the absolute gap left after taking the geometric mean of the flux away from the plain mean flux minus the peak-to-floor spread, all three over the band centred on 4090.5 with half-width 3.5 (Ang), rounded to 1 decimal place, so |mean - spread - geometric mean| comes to 0.5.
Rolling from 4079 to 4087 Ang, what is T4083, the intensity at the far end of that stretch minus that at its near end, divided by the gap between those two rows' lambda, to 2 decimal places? -0.15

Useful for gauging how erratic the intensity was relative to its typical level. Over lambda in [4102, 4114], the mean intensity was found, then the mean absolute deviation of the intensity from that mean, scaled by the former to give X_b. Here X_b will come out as 0.085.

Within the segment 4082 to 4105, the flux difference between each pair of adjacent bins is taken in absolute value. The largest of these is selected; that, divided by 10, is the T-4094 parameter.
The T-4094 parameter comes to 0.088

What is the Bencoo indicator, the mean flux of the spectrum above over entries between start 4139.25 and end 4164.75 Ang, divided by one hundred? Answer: 0.0255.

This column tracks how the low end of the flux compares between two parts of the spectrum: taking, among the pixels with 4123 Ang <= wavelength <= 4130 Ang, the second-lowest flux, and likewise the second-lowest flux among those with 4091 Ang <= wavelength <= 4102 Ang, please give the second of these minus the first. -0.16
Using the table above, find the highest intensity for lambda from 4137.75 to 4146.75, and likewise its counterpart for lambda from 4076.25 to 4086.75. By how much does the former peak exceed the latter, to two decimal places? -0.15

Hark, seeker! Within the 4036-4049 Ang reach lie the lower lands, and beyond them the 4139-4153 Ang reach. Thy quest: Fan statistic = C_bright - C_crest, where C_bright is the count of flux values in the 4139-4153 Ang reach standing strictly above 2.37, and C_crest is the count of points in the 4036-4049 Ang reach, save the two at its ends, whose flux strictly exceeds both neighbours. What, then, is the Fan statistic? 3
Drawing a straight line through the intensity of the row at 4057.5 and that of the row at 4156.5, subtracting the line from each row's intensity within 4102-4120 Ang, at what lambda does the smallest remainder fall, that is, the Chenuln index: 4105.5 Ang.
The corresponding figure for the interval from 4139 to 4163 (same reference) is 4162.5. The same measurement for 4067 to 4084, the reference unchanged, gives 4071.0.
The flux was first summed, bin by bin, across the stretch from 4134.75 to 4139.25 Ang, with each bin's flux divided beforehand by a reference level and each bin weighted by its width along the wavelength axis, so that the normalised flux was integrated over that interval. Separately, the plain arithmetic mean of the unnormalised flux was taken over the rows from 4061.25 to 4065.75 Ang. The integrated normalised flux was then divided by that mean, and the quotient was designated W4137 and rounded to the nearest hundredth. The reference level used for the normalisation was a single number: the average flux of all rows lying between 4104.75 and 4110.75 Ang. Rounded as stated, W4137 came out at 1.92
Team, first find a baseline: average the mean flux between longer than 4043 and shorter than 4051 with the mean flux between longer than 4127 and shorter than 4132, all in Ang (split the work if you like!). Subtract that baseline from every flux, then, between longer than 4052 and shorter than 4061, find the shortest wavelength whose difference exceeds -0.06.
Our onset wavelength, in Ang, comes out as 4053.0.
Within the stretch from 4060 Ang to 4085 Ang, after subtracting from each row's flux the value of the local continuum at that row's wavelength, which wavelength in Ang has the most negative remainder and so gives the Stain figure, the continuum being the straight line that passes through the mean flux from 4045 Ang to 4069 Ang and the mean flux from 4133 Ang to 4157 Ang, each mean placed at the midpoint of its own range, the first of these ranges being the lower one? 4060.5 Ang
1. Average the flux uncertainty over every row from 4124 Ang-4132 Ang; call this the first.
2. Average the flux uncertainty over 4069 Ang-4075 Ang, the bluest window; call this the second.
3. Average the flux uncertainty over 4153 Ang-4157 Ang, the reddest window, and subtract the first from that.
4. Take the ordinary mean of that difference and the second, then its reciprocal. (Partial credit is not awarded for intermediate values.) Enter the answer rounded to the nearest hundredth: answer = 5.75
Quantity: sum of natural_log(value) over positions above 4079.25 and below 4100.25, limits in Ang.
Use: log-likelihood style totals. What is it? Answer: 13.2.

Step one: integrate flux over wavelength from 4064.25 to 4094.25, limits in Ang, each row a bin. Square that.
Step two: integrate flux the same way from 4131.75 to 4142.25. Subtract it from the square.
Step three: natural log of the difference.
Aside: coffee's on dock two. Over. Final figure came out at 8.8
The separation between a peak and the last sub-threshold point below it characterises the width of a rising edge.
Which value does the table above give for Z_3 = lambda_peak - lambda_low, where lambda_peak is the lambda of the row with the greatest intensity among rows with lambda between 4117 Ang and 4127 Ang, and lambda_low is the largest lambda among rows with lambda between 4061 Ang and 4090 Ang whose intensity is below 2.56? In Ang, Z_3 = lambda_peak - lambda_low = 39.0 Ang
